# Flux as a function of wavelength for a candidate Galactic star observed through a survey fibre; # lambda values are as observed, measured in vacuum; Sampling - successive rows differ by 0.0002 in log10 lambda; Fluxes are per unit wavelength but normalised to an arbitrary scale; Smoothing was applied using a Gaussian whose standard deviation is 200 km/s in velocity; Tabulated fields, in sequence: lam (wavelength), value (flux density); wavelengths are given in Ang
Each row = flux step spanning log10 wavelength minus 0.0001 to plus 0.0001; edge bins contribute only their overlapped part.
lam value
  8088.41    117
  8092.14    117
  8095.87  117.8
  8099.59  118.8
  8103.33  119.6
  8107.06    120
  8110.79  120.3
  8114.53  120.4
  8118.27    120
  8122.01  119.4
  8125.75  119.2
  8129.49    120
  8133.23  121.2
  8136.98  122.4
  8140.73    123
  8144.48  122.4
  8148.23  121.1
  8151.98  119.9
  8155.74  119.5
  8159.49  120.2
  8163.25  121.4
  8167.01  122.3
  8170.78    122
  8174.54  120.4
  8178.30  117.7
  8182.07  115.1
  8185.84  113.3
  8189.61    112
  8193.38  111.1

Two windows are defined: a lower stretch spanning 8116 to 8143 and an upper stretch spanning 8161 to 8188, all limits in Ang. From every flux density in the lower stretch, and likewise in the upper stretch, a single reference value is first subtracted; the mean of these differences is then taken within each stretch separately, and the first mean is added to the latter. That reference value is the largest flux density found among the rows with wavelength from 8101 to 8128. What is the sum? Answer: -1.2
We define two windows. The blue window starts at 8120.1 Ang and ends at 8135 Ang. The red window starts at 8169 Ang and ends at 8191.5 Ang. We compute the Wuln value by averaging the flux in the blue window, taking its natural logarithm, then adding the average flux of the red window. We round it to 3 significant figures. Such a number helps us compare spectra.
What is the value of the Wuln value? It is 122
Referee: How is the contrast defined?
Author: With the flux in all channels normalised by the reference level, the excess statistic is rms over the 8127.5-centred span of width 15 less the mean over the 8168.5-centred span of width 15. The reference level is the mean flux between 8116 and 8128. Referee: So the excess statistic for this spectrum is -0.013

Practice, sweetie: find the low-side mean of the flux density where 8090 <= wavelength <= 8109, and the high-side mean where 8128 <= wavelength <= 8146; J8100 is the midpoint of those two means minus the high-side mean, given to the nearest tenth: -1.6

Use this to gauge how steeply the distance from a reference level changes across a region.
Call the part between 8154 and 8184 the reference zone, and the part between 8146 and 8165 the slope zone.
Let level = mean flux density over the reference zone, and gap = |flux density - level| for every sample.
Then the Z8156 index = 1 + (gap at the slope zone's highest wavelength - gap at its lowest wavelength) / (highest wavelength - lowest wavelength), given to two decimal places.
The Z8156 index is 1.02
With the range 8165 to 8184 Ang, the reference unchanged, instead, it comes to 1.15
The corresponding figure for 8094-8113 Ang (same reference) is 0.90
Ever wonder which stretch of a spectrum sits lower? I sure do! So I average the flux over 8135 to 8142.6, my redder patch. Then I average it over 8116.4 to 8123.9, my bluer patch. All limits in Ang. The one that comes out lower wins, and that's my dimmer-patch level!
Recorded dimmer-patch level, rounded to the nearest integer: 120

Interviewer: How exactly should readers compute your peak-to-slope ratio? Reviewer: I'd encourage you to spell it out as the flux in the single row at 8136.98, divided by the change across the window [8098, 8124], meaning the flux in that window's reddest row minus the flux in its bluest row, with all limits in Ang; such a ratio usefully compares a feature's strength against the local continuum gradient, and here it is 204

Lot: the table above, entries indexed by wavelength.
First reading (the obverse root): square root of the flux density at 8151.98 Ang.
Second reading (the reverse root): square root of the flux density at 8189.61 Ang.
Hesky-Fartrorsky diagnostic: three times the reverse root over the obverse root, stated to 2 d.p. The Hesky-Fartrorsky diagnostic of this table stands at 2.90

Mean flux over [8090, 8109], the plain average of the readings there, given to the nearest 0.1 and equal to 118.6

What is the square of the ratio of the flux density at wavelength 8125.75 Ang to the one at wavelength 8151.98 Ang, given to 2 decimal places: 0.99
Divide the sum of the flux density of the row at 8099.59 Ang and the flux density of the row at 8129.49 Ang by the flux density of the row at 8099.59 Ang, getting 2.010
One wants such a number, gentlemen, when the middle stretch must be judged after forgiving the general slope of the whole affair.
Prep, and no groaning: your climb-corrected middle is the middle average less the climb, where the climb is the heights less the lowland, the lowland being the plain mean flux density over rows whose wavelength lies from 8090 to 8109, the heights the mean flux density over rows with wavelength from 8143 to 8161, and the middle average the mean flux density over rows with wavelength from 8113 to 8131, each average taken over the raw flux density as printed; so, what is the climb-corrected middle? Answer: 118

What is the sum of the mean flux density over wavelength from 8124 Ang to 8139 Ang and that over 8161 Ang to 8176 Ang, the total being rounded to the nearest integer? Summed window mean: 242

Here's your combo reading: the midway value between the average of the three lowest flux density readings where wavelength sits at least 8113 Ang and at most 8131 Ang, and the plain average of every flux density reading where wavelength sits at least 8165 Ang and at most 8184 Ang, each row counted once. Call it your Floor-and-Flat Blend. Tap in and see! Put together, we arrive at 120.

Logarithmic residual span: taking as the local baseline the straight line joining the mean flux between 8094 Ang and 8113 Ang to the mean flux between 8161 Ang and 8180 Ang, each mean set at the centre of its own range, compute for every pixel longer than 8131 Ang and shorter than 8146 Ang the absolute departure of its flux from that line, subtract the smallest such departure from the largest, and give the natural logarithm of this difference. 0.5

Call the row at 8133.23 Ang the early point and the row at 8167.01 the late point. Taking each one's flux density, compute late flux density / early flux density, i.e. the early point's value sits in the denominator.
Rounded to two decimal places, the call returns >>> 1.01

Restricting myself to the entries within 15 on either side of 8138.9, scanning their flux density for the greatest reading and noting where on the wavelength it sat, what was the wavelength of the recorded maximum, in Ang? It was 8140.73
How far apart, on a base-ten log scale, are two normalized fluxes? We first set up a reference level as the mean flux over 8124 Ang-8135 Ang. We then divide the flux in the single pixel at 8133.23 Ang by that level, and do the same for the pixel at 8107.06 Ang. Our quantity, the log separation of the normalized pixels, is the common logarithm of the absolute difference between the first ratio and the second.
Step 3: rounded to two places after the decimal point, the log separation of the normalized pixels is -2.00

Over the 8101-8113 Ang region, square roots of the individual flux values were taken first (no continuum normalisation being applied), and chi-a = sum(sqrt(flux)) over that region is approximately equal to 33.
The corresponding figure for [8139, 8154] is 44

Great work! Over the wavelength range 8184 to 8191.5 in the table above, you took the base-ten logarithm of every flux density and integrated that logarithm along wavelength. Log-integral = 15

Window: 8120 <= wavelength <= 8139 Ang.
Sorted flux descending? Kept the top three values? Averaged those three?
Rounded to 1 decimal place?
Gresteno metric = 121.2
